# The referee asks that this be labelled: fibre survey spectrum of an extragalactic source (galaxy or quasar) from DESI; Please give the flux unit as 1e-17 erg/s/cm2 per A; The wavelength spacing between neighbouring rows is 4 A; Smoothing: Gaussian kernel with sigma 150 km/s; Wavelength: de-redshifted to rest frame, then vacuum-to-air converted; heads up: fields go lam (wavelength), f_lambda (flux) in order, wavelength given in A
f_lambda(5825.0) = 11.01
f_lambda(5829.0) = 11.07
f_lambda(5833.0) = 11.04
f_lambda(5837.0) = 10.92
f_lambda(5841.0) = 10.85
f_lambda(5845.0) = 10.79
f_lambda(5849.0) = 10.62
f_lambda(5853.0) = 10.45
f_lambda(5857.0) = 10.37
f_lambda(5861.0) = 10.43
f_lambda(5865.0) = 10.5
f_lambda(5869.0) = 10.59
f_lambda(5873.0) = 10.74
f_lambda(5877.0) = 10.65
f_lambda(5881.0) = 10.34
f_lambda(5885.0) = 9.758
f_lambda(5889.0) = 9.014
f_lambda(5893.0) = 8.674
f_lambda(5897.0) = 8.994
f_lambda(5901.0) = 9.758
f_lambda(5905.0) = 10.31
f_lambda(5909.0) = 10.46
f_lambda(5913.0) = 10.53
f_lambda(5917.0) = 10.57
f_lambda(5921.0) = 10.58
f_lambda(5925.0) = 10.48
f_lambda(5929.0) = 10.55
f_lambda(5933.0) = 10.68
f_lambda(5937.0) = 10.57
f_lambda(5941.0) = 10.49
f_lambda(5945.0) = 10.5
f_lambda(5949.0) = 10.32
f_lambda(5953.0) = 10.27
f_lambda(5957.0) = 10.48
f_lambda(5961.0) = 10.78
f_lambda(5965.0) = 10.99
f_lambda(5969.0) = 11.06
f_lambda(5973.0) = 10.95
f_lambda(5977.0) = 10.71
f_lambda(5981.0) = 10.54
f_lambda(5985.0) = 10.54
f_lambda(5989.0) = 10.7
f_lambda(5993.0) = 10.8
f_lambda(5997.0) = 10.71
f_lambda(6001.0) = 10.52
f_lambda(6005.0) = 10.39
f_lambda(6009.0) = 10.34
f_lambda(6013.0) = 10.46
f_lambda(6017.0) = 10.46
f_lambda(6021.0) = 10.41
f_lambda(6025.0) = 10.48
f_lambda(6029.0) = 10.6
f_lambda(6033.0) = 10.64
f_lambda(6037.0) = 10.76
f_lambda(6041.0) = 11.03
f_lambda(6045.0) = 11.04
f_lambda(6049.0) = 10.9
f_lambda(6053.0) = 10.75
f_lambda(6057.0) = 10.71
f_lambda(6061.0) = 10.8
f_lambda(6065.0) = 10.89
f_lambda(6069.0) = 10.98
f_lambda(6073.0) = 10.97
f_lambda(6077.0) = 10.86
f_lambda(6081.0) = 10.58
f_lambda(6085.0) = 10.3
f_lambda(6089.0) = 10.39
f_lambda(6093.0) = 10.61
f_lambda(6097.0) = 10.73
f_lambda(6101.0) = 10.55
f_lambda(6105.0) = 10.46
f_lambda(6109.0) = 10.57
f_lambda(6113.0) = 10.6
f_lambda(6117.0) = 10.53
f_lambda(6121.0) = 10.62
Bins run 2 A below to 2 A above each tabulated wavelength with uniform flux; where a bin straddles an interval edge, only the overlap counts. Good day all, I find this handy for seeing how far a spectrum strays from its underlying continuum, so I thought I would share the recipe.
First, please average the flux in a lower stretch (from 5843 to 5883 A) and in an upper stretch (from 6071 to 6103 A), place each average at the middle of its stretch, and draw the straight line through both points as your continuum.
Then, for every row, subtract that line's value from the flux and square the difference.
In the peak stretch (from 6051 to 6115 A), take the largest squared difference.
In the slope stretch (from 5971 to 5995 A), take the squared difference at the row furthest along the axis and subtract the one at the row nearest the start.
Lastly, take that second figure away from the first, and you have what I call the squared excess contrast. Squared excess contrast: 0.2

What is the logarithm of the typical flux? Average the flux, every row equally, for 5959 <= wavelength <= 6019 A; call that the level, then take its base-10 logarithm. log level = 1.03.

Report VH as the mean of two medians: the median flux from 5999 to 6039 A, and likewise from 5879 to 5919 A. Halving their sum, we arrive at 10.3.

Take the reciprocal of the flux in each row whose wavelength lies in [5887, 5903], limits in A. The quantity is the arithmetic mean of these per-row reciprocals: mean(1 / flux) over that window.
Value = 0.110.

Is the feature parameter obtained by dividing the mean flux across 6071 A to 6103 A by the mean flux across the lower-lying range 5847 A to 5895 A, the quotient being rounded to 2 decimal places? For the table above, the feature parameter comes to 1.04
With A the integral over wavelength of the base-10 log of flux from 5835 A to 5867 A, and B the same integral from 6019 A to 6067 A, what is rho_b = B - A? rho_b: 17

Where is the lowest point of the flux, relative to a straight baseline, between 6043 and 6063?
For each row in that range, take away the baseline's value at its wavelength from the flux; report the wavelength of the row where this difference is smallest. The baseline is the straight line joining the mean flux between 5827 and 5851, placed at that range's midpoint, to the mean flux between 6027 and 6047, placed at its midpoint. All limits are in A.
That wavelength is 6057.0 A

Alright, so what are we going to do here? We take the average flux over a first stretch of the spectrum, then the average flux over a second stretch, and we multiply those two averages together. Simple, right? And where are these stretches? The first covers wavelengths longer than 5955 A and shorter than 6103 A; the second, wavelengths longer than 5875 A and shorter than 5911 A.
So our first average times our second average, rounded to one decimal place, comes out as 104.4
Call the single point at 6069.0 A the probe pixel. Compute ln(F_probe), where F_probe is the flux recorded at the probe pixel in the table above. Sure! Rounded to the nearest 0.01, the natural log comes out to 2.40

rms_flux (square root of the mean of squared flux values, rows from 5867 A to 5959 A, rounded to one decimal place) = 10.2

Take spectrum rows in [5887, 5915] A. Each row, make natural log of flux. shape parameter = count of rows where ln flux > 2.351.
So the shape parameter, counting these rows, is 1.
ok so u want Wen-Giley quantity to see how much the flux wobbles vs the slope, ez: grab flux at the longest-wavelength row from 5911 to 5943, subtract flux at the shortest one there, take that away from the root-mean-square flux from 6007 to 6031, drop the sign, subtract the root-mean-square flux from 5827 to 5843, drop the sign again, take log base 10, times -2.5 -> 0.8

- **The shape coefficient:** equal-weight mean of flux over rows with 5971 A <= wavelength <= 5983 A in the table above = 10.7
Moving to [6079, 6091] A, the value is 10.4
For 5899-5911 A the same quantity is 10.2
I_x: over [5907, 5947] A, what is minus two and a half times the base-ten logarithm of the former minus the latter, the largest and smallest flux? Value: 1.6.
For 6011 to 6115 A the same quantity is 0.3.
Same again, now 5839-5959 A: -0.8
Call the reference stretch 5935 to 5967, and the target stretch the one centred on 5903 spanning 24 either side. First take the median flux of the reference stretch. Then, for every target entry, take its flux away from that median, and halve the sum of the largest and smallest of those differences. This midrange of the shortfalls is 0.87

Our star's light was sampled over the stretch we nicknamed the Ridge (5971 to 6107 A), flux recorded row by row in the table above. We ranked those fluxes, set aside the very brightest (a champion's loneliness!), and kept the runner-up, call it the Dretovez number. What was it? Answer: 11.03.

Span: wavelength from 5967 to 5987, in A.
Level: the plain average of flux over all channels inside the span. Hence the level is 10.8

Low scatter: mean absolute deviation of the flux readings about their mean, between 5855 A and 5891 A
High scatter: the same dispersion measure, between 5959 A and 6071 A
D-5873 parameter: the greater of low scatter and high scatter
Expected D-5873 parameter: 0.39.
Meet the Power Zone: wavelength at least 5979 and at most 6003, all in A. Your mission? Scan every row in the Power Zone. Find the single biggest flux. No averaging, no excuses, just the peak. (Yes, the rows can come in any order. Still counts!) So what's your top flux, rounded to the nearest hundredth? 10.80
